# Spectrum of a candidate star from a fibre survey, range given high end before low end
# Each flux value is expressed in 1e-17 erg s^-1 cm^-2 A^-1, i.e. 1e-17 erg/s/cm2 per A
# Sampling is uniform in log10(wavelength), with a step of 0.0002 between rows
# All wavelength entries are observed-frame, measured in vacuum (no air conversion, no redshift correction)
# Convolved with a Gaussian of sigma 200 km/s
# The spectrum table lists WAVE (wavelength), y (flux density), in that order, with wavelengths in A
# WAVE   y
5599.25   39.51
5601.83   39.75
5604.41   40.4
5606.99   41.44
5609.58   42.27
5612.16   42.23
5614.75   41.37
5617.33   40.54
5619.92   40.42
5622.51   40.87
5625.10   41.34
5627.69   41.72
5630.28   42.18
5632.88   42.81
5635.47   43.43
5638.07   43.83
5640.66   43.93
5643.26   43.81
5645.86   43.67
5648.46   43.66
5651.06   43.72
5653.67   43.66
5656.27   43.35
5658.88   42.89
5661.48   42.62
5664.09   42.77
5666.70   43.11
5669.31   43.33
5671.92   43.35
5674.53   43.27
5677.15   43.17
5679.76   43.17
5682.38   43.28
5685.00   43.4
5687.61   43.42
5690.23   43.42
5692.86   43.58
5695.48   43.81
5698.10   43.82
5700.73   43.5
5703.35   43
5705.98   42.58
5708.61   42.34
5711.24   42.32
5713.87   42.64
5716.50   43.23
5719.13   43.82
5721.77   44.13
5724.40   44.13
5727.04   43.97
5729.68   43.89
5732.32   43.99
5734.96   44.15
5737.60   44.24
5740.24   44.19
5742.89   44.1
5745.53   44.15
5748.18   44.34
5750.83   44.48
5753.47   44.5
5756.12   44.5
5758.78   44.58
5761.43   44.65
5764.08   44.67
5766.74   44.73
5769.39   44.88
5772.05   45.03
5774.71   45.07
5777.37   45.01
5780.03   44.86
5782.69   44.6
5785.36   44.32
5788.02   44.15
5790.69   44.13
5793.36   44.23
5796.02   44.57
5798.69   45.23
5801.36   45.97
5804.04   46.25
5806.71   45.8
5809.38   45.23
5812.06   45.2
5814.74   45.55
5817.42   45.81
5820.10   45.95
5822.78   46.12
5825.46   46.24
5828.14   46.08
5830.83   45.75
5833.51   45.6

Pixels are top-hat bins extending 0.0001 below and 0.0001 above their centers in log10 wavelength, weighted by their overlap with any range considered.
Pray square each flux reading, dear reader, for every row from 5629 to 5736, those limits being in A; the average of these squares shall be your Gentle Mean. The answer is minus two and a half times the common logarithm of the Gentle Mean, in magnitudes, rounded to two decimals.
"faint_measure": -8.19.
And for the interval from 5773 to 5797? -8.24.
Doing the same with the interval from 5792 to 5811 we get -8.28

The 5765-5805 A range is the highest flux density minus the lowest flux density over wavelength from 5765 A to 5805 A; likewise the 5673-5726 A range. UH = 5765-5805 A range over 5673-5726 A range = 1.2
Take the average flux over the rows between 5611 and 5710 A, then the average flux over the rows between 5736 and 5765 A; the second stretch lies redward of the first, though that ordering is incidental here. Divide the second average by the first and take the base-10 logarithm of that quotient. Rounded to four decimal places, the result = 0.0149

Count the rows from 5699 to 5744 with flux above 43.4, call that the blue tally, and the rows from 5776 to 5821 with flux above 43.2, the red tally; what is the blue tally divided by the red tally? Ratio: 0.647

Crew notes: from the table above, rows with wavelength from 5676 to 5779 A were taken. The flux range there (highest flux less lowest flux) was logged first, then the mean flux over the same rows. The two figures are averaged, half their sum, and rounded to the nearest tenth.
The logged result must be 23.3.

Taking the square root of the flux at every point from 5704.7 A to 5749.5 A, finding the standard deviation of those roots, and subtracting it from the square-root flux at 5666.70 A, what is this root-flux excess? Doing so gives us 6.51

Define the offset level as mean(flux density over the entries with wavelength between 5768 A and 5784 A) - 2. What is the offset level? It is 42.9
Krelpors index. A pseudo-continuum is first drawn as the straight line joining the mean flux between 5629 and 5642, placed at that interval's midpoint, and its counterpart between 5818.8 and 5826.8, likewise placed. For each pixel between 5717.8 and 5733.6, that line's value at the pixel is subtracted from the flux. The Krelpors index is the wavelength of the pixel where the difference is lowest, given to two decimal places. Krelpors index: 5729.68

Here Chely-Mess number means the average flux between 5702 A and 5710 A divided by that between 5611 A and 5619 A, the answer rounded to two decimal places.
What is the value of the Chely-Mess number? 1.03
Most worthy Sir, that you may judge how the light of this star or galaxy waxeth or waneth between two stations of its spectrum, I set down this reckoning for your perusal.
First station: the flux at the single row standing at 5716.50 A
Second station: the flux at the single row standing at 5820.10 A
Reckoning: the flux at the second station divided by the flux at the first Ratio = 1.06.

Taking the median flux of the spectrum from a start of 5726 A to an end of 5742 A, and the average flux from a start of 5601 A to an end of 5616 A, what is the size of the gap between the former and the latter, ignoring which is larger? 2.8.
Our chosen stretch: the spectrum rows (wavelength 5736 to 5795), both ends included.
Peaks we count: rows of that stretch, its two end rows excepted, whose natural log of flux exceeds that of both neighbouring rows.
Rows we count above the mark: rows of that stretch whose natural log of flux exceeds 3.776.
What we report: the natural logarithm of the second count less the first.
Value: 3.04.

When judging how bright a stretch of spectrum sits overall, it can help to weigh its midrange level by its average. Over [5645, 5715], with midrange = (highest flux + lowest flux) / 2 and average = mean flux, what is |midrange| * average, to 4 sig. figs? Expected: 1861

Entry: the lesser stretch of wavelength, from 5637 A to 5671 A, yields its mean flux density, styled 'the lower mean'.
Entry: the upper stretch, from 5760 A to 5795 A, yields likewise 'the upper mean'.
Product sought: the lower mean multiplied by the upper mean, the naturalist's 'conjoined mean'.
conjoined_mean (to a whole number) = 1938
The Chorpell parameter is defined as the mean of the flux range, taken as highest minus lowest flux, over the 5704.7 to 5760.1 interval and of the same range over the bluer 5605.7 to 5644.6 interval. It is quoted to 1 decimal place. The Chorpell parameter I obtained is 2.9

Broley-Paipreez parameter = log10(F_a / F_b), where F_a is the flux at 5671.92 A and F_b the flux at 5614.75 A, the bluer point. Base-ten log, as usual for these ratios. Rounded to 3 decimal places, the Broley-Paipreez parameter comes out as 0.020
